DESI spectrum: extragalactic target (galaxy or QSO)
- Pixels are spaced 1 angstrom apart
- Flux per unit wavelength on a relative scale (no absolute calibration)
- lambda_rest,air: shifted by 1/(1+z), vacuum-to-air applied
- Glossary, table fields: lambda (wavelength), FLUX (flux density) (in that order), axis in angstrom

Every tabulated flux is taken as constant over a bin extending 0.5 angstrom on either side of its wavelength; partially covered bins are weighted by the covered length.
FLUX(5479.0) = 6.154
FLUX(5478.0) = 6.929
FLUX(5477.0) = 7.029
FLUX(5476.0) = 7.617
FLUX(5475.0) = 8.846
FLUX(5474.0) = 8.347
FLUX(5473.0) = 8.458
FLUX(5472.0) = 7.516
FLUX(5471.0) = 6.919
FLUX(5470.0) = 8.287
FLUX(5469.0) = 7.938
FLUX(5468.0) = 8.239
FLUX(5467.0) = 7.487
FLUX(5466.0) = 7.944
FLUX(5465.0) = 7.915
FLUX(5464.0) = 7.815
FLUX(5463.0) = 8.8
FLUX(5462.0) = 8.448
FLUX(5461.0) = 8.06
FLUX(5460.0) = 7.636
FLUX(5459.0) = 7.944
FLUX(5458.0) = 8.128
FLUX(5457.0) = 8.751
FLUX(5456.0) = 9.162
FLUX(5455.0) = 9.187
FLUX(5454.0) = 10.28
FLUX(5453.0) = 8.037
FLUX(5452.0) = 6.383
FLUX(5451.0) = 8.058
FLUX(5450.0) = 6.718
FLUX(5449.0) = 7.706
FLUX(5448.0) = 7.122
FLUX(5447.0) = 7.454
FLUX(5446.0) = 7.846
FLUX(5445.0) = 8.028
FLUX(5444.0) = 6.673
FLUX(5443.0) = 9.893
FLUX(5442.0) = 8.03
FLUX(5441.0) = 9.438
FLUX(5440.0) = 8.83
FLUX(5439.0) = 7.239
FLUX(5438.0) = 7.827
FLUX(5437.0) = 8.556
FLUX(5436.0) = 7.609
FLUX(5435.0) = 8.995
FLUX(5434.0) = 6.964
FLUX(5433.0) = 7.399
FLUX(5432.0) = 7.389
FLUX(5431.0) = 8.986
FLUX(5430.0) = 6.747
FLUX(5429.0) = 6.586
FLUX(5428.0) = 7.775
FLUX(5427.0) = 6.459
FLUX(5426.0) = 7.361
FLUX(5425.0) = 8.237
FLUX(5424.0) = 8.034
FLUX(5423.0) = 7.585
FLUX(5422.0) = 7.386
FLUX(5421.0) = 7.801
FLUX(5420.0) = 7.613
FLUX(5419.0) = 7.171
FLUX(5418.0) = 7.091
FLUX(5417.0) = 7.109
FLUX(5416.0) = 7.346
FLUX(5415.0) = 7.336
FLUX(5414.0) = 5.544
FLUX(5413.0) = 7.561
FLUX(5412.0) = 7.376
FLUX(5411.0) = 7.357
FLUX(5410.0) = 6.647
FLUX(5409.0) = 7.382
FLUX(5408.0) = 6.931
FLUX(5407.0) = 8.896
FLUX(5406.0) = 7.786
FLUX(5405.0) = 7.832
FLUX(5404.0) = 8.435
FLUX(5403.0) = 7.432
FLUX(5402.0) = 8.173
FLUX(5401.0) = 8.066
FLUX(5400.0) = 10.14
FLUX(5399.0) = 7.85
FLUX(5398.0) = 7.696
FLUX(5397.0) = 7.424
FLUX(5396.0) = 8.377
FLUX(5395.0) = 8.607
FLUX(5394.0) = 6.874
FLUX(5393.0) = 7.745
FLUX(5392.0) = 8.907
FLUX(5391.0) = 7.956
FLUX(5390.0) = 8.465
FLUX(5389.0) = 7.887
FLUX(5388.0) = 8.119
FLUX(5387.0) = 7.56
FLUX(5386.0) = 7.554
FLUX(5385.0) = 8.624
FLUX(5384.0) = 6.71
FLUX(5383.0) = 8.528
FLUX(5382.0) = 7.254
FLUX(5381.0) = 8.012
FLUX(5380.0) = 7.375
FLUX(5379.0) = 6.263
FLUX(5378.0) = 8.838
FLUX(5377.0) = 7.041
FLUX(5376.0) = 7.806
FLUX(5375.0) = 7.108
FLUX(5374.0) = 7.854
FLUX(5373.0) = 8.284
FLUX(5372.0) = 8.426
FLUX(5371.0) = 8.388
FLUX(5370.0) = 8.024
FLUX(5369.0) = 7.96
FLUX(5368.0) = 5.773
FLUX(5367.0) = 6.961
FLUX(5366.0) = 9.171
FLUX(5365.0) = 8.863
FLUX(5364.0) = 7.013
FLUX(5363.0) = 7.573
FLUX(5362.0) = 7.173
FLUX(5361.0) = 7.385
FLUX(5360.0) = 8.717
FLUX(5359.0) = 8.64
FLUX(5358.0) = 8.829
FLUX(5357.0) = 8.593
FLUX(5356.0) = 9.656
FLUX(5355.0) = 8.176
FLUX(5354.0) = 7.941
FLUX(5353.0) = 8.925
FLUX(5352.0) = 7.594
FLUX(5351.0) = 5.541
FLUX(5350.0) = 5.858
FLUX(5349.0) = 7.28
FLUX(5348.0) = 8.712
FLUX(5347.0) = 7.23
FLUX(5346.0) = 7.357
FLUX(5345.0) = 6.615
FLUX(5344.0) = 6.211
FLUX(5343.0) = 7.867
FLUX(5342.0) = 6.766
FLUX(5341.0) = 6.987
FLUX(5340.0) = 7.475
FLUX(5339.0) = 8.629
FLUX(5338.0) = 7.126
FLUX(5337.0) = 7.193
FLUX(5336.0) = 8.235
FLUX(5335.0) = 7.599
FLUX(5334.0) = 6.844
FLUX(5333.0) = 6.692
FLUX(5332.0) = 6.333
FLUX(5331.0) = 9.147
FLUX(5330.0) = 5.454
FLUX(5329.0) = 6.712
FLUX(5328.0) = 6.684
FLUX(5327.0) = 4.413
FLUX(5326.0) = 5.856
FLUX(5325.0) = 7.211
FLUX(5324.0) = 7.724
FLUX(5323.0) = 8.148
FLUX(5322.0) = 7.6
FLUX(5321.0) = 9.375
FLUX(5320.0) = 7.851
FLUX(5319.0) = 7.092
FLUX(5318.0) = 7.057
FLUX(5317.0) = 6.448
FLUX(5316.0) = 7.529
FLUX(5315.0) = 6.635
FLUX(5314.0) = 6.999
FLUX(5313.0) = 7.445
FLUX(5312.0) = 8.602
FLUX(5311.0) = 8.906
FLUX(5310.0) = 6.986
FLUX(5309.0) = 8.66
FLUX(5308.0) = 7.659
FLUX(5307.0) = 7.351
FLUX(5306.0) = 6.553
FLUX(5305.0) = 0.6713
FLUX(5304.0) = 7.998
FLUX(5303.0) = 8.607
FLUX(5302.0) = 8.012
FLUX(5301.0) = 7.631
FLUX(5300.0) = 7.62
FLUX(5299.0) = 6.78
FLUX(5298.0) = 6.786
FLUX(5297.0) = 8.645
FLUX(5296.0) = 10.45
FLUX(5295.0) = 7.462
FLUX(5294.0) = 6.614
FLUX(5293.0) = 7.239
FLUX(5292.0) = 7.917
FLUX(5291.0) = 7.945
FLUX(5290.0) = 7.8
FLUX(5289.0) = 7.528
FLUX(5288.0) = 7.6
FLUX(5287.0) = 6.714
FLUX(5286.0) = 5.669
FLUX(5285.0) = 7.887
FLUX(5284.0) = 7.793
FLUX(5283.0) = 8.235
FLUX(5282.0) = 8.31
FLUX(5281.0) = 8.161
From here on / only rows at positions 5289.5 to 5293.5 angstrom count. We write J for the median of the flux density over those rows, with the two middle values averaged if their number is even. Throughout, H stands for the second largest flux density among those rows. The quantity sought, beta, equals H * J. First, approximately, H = 7.917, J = 7.9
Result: 62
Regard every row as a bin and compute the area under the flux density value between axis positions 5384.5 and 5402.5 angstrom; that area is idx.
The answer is 146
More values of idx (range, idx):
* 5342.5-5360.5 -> 140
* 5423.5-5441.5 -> 140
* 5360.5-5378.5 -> 140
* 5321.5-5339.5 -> 128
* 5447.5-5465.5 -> 146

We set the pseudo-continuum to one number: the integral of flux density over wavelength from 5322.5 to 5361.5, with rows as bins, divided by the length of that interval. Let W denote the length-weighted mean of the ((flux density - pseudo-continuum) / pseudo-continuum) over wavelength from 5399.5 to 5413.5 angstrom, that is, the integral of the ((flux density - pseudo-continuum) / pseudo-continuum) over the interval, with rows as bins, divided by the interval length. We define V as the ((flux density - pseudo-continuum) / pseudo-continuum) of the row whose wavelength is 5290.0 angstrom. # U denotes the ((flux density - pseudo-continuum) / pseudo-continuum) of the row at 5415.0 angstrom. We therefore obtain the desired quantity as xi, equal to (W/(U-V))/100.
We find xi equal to -0.010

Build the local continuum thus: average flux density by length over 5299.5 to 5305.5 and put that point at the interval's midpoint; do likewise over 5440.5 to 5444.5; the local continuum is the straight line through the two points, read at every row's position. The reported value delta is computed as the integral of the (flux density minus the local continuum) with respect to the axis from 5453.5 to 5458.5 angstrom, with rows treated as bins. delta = 2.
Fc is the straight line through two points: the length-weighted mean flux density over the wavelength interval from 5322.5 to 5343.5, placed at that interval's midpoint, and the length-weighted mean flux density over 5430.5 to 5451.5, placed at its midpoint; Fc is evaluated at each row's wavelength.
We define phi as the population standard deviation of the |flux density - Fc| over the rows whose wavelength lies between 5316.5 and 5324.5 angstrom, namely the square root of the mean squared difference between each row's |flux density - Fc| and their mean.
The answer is 0.7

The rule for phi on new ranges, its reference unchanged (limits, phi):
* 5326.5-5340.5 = 0.8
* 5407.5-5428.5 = 0.5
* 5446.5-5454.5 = 0.8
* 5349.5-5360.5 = 0.5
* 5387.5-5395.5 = 0.4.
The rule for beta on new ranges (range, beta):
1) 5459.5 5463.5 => 70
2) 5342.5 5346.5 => 51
